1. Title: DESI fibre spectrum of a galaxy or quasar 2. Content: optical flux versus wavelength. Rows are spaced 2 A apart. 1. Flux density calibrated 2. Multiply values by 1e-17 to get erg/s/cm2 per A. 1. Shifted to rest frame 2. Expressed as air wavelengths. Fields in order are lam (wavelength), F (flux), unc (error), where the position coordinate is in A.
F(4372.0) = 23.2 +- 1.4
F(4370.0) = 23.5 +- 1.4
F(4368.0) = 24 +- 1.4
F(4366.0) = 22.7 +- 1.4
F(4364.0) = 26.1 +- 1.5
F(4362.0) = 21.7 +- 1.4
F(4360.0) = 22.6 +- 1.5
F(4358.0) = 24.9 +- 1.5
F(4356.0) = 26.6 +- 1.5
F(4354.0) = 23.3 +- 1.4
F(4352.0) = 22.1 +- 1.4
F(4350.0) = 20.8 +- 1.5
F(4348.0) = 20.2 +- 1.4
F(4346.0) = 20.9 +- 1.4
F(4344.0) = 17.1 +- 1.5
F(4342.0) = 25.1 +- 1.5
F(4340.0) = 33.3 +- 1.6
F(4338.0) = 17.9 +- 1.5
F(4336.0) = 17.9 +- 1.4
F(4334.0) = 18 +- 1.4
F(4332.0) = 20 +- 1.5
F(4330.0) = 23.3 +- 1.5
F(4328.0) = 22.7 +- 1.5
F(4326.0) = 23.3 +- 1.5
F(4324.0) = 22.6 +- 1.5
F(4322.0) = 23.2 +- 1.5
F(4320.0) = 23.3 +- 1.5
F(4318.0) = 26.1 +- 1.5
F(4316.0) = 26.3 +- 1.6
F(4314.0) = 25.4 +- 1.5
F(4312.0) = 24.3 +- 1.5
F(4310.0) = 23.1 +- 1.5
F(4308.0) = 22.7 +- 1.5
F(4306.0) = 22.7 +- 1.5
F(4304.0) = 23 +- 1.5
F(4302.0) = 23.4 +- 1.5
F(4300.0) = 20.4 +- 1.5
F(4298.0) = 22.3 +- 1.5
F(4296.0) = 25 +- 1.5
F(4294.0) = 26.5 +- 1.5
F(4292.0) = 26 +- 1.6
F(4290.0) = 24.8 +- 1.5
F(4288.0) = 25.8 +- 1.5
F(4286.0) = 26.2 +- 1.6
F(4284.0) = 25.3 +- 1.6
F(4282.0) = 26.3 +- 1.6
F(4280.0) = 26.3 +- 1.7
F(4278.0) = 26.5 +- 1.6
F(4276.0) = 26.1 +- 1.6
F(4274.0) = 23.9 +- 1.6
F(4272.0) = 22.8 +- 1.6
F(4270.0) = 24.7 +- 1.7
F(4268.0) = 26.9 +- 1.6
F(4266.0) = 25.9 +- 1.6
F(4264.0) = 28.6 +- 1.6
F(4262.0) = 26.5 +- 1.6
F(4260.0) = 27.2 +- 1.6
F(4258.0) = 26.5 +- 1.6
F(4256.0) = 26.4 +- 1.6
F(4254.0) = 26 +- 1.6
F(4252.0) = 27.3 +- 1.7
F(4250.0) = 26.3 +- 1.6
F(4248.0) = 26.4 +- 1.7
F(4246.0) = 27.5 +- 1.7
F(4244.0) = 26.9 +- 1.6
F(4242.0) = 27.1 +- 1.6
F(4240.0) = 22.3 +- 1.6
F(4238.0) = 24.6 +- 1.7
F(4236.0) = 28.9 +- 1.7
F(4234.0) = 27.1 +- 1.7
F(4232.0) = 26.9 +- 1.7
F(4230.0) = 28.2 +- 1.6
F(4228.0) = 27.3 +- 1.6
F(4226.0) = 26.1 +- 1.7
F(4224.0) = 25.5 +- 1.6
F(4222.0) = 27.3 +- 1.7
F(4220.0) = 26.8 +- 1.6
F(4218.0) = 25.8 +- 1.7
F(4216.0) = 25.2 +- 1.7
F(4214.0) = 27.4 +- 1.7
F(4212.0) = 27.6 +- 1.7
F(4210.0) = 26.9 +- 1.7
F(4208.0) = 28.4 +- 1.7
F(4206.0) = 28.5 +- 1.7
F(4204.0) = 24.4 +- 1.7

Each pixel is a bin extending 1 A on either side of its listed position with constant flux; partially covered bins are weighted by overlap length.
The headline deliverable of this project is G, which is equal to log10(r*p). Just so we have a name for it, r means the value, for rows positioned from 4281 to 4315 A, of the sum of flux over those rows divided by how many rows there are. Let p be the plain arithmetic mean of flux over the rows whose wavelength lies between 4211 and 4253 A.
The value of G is 2.811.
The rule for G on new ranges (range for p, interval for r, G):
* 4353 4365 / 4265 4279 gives 2.786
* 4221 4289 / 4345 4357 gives 2.768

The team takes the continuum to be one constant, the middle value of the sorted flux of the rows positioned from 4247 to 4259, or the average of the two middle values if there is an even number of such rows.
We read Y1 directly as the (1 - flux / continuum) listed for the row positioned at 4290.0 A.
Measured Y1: 0.06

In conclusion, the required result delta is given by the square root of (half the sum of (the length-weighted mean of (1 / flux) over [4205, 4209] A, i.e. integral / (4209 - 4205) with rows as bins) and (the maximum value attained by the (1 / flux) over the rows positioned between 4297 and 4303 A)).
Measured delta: 0.205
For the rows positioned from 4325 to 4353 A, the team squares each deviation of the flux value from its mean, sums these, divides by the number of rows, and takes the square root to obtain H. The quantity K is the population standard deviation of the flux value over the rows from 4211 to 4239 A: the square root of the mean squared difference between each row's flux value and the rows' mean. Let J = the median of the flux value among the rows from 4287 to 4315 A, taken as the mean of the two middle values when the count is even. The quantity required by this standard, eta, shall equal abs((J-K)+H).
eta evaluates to 26.7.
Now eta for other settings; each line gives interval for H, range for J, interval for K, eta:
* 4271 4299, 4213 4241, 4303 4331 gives 26.9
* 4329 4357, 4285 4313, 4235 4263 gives 26.6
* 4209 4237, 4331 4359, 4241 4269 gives 21.2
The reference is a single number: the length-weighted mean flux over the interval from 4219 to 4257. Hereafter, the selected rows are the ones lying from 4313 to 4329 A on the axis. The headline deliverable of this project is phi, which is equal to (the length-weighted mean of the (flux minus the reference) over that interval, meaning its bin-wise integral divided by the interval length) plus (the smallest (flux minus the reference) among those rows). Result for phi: -6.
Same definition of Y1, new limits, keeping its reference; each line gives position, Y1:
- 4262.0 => 0.00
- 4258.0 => 0.00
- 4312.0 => 0.08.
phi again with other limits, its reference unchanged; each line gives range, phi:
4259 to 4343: -11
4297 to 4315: -10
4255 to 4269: 0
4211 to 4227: -1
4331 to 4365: -14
